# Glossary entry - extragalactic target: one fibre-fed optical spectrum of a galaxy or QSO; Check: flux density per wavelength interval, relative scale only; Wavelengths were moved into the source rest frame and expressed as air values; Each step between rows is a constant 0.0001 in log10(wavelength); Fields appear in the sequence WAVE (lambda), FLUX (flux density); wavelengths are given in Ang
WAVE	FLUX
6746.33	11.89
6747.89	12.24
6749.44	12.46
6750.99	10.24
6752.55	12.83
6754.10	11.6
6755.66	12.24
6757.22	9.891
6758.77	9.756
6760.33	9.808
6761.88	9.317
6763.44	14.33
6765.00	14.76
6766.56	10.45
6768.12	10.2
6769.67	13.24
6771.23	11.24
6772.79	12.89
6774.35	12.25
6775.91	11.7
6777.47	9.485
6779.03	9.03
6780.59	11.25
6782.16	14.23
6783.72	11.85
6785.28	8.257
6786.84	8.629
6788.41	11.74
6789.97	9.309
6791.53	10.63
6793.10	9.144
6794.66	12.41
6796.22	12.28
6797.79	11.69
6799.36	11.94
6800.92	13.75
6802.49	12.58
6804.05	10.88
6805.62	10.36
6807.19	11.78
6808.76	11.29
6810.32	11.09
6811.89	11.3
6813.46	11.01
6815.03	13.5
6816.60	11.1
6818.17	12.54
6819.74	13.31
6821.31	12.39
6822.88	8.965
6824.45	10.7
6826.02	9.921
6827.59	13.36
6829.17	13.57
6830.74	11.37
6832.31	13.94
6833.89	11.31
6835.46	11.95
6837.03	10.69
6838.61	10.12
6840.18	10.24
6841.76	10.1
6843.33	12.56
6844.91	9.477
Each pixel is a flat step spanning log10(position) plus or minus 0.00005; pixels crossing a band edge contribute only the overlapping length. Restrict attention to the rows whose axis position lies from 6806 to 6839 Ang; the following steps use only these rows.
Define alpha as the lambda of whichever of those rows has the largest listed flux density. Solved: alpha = 6832.31 Ang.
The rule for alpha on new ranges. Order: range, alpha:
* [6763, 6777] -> 6765.00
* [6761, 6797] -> 6765.00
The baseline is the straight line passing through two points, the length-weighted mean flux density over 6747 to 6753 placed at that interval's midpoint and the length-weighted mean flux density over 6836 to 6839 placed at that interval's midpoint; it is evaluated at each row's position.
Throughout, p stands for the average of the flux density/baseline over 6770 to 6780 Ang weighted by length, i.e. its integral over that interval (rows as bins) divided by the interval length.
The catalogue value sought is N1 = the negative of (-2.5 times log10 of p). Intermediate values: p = 0.97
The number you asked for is -0.03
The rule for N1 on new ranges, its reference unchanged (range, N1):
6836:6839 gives 0.00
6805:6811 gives 0.01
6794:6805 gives 0.10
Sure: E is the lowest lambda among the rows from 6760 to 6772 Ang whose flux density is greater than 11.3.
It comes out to 6763.44 Ang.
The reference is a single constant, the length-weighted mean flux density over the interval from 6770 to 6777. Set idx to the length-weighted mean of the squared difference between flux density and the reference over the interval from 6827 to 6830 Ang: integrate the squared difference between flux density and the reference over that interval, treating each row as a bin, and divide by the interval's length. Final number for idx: 2.2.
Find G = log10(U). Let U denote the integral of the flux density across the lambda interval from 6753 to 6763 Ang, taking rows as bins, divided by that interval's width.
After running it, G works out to 1.027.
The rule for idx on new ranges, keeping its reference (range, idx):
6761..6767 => 5.8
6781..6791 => 5.9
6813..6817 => 1.4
